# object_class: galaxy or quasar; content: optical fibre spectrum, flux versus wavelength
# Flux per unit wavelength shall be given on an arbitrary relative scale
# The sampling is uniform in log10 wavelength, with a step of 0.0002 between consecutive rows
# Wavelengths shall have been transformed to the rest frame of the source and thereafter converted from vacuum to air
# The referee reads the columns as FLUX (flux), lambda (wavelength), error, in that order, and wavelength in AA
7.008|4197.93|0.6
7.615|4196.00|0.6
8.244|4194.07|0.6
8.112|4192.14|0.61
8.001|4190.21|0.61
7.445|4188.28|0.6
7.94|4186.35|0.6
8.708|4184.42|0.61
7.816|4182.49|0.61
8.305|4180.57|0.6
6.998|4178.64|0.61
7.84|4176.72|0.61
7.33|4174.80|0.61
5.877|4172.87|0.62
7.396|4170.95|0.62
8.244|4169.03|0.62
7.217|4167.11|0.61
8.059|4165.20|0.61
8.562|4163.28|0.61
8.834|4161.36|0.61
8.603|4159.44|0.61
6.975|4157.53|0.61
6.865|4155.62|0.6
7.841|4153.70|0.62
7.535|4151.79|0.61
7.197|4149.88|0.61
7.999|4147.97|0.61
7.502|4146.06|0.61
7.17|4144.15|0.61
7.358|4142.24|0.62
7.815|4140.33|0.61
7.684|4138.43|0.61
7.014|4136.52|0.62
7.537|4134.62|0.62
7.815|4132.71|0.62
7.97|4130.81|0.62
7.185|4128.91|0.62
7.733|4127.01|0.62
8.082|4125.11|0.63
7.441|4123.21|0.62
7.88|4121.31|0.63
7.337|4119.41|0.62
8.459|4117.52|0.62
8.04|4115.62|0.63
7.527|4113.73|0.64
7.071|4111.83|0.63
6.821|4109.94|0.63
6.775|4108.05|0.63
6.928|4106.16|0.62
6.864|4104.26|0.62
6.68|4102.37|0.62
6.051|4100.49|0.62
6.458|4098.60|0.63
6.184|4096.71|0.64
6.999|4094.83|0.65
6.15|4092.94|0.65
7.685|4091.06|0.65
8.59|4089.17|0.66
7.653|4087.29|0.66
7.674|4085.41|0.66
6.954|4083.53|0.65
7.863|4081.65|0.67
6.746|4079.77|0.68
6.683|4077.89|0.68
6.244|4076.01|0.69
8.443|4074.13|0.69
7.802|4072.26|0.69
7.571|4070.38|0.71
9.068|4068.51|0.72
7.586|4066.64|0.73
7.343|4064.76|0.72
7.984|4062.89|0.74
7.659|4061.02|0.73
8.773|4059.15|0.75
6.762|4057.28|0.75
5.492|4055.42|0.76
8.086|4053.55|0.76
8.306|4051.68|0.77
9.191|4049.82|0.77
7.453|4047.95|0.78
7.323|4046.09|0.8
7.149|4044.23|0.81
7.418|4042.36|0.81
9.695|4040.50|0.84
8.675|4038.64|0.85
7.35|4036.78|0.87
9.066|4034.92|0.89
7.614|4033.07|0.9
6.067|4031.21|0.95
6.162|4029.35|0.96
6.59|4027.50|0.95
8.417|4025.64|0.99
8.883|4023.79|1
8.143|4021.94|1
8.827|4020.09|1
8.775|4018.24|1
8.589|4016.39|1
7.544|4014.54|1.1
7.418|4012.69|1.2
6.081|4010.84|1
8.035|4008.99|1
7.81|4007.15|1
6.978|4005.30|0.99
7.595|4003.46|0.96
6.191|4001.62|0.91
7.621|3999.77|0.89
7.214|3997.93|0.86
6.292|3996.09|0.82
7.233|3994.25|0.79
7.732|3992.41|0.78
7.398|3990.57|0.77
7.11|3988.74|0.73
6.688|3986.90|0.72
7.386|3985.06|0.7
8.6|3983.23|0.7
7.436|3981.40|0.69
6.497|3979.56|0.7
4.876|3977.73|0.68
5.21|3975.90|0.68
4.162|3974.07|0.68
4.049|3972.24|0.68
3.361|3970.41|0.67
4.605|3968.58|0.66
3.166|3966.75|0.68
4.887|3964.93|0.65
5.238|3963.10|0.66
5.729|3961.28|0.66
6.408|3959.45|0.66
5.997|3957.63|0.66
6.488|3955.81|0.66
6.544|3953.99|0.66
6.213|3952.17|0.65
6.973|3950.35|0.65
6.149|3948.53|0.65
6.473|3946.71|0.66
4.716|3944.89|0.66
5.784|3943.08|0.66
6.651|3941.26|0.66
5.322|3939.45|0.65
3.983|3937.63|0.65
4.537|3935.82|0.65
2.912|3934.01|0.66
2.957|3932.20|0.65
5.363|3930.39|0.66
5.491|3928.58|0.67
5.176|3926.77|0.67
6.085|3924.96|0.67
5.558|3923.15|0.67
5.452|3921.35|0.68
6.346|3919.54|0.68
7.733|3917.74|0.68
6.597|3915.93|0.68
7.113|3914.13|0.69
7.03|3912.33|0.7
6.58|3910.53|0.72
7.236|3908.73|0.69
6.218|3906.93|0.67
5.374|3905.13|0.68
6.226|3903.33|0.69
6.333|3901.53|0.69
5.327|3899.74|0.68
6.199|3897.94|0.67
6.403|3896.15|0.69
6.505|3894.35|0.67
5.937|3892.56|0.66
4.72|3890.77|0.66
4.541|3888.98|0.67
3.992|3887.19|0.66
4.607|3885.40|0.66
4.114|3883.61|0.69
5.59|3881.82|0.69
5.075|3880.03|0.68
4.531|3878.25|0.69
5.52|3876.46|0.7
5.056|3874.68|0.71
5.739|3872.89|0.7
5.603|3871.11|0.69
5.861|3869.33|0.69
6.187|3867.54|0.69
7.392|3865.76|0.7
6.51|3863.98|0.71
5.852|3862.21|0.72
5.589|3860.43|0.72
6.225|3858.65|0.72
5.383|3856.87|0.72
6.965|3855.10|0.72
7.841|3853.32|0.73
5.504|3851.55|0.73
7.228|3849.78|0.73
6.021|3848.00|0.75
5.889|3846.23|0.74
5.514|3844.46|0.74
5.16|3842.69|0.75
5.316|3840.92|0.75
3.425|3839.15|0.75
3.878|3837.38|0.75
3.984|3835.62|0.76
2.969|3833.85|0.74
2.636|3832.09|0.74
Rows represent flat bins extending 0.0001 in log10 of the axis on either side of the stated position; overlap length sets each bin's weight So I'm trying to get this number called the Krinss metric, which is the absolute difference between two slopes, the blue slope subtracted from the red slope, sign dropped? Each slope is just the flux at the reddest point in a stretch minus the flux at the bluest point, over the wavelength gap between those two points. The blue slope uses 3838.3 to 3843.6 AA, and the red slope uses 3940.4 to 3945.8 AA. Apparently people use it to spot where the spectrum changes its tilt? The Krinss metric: 1.0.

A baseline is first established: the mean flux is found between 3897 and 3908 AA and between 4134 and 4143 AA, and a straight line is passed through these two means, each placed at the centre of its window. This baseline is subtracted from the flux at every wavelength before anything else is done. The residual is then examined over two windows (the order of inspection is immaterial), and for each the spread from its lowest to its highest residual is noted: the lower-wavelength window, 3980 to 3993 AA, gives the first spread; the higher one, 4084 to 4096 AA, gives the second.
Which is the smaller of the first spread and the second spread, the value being 1.94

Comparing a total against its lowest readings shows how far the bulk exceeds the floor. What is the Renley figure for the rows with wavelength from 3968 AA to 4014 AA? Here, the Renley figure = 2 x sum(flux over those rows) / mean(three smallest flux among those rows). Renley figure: 84.8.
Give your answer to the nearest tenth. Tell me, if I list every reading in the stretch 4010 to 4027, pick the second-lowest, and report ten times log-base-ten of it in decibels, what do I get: 8.7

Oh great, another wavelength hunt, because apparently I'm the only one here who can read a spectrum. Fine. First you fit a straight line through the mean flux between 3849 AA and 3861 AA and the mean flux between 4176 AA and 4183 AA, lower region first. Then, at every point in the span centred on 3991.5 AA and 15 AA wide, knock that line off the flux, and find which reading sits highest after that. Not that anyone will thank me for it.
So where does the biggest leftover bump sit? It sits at 3992.41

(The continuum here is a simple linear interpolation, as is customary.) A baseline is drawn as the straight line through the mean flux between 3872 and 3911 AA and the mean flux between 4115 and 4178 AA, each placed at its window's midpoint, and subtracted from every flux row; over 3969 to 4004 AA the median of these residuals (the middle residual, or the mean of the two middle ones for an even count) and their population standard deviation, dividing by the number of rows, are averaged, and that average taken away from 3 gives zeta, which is 1.9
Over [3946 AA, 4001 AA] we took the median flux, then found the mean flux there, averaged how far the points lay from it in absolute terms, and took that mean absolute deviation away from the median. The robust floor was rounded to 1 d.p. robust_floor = 5.4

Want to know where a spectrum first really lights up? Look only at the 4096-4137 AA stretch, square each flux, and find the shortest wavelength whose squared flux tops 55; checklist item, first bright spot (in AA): 4113.73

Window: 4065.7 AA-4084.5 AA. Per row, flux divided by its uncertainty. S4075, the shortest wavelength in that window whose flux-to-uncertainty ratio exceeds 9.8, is 4066.64 AA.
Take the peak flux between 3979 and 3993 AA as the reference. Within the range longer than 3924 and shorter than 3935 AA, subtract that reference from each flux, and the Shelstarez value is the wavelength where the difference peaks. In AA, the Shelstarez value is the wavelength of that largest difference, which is 3924.96 AA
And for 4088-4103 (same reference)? 4089.17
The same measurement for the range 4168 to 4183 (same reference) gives 4180.57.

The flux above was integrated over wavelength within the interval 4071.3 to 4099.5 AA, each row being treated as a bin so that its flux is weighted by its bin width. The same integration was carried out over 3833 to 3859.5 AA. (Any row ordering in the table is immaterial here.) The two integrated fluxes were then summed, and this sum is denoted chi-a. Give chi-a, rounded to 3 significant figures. 347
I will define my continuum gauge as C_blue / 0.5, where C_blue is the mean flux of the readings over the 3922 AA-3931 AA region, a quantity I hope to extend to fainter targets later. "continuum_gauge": 11.1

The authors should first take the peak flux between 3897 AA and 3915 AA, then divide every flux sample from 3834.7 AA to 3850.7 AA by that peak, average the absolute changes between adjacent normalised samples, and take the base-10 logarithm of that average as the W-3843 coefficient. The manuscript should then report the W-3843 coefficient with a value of -1.09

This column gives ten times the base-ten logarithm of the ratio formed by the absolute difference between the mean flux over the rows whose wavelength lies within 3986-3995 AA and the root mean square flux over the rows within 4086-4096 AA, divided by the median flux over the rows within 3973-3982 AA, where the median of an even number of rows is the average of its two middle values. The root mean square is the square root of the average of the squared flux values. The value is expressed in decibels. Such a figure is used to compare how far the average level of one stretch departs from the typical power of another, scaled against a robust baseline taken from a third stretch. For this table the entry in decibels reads -14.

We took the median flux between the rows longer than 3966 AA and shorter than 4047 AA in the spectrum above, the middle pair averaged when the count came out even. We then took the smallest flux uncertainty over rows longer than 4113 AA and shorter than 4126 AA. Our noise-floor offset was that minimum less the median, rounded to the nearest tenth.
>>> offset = -6.7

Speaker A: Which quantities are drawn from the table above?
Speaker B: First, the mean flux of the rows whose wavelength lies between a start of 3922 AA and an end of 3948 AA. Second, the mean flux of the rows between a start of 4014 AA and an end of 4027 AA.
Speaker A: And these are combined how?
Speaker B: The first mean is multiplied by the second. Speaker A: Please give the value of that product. 43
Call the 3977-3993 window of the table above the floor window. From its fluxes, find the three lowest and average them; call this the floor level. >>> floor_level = 6.0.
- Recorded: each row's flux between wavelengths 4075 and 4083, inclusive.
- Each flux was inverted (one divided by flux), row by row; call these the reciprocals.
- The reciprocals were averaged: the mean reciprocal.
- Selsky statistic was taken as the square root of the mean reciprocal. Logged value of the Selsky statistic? 0.382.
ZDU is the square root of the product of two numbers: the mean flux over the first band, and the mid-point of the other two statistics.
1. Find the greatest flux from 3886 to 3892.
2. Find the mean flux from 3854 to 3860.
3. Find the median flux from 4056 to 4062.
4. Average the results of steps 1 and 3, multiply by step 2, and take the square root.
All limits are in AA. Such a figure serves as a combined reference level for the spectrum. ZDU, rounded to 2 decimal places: 6.19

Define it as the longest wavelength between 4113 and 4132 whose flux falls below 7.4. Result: 4128.91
